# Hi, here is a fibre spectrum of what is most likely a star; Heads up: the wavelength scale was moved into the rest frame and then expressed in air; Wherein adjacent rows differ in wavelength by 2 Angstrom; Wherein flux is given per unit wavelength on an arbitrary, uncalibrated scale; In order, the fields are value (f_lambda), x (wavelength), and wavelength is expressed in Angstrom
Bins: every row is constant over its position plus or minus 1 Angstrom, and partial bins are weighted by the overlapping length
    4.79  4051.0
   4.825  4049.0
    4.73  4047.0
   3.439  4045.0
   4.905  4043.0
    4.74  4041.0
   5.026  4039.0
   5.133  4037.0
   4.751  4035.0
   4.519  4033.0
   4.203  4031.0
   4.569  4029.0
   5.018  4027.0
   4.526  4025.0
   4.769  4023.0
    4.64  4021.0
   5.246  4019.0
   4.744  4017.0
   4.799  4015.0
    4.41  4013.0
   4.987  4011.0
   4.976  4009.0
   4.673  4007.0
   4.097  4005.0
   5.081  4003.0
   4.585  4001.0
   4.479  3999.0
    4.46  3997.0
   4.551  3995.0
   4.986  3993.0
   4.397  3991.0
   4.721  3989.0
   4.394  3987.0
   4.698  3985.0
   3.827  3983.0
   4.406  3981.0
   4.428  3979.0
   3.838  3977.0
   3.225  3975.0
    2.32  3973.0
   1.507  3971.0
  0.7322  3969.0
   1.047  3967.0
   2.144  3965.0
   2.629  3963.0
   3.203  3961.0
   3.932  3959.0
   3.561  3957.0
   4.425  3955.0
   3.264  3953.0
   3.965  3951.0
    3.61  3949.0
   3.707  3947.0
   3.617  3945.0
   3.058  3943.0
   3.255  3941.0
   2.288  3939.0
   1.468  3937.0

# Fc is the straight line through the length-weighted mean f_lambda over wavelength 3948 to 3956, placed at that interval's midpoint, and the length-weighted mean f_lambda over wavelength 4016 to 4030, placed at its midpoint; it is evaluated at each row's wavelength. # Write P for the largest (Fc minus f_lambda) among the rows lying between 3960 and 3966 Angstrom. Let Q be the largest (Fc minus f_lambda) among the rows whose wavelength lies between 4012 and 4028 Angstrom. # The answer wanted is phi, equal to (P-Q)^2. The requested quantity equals 2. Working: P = 1.85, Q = 0.3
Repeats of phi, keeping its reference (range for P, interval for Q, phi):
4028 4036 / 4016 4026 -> 0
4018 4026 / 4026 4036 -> 0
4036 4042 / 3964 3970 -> 9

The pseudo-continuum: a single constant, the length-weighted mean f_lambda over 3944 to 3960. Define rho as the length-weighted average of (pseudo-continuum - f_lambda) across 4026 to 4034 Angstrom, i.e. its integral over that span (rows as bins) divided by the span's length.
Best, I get -0.8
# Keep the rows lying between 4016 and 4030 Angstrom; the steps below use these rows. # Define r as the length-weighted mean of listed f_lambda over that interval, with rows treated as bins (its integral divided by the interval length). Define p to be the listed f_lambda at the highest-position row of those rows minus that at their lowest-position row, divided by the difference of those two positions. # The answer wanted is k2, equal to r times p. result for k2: -0.07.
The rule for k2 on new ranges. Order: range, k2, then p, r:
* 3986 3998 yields 0.03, 0.01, 4.58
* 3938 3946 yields 0.68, 0.22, 3.05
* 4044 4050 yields 1.50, 0.35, 4.33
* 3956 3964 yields -0.52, -0.16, 3.33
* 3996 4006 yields -0.21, -0.05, 4.54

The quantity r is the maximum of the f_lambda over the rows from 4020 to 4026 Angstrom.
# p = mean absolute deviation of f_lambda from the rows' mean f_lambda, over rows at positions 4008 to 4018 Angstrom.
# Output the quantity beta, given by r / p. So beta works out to 29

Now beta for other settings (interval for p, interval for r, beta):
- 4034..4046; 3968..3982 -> 11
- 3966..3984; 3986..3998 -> 4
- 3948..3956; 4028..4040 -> 14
